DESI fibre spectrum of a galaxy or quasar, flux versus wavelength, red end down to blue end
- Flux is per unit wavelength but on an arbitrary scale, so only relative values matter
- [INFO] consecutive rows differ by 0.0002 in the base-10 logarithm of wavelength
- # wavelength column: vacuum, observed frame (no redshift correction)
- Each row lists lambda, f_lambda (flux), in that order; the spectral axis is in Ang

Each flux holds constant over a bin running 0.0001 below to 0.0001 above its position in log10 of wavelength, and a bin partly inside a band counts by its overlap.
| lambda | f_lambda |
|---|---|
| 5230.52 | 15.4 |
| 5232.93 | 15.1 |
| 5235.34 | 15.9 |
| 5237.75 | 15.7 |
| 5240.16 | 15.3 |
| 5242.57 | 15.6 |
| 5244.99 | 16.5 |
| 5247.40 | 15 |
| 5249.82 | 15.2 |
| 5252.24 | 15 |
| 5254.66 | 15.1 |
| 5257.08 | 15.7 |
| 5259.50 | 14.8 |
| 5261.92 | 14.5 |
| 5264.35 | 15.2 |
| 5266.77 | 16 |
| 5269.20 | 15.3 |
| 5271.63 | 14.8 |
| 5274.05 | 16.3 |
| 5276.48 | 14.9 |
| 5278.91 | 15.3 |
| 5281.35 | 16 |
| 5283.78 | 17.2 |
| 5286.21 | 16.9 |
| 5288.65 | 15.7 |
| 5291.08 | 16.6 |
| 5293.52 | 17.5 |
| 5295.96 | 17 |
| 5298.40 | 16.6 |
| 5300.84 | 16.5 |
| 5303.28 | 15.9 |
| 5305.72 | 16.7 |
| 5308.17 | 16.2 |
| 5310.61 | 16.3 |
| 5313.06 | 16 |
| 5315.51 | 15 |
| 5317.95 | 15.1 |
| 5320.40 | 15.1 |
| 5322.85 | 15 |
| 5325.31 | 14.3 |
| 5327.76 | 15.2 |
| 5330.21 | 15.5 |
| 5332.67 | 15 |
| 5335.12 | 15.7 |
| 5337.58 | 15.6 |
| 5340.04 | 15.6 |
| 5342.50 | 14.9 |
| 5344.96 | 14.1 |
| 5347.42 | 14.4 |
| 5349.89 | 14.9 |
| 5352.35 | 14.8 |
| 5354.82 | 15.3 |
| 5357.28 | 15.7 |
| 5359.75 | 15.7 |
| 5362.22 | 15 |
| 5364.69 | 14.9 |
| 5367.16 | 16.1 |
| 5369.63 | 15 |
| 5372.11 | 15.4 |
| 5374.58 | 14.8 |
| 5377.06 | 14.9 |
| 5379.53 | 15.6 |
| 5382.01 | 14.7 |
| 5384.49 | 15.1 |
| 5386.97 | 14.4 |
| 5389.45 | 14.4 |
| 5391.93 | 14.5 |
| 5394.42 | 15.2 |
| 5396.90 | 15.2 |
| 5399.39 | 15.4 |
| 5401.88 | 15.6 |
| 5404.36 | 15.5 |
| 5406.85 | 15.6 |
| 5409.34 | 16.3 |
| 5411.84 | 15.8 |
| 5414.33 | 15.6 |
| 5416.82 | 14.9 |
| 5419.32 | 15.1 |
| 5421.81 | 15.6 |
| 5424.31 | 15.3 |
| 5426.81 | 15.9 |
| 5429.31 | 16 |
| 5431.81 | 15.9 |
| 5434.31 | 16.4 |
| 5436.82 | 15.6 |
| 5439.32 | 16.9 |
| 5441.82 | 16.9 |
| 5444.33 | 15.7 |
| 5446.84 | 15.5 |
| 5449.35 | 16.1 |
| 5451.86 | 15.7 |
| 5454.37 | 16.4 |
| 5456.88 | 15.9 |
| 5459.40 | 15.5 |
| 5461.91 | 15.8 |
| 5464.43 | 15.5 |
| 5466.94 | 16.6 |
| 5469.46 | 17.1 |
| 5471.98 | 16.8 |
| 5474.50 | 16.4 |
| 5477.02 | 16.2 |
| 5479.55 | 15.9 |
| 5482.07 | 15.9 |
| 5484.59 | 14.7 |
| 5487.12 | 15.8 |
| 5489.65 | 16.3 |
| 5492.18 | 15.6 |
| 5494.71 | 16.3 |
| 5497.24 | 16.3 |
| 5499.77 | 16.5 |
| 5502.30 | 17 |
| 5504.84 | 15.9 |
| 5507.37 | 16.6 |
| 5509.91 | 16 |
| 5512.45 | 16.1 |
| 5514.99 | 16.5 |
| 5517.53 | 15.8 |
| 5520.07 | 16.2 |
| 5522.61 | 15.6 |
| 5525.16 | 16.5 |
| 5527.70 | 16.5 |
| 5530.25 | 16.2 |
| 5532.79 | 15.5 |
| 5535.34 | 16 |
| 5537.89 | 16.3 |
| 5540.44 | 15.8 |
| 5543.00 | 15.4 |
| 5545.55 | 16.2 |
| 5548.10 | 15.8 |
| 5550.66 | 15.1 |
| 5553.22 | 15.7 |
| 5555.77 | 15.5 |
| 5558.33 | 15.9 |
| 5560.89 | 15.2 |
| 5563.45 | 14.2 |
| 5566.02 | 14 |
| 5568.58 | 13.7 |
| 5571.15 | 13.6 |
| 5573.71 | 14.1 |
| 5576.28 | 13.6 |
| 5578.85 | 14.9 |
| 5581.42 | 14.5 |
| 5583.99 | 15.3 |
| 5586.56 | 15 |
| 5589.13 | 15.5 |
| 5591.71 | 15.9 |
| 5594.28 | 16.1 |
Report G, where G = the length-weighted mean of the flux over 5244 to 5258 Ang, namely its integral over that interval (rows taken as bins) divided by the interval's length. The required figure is 15.39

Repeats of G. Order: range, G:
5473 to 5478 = 16.34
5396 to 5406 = 15.44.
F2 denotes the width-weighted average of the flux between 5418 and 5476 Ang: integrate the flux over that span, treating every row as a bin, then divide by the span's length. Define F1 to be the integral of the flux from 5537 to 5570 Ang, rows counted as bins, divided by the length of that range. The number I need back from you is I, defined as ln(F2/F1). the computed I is 0.048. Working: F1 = 15.3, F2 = 16.0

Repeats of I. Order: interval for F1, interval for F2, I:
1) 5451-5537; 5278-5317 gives 0.014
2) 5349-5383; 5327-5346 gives 0.000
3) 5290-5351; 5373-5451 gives -0.008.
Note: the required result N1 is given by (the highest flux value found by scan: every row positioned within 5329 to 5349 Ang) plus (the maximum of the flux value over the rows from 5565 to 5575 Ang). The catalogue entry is 29.8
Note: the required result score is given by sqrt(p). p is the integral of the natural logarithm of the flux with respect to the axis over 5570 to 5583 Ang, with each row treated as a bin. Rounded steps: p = 34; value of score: 5.9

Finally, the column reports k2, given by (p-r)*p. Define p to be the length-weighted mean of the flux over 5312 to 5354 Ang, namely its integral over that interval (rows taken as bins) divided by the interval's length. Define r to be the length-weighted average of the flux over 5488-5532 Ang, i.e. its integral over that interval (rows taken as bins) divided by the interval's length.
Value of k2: -17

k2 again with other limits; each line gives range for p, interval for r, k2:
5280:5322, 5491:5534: 1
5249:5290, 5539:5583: 10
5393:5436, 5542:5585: 12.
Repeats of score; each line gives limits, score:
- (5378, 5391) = 5.9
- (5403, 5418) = 6.4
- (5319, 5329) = 5.2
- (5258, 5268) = 5.2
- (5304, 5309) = 3.7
